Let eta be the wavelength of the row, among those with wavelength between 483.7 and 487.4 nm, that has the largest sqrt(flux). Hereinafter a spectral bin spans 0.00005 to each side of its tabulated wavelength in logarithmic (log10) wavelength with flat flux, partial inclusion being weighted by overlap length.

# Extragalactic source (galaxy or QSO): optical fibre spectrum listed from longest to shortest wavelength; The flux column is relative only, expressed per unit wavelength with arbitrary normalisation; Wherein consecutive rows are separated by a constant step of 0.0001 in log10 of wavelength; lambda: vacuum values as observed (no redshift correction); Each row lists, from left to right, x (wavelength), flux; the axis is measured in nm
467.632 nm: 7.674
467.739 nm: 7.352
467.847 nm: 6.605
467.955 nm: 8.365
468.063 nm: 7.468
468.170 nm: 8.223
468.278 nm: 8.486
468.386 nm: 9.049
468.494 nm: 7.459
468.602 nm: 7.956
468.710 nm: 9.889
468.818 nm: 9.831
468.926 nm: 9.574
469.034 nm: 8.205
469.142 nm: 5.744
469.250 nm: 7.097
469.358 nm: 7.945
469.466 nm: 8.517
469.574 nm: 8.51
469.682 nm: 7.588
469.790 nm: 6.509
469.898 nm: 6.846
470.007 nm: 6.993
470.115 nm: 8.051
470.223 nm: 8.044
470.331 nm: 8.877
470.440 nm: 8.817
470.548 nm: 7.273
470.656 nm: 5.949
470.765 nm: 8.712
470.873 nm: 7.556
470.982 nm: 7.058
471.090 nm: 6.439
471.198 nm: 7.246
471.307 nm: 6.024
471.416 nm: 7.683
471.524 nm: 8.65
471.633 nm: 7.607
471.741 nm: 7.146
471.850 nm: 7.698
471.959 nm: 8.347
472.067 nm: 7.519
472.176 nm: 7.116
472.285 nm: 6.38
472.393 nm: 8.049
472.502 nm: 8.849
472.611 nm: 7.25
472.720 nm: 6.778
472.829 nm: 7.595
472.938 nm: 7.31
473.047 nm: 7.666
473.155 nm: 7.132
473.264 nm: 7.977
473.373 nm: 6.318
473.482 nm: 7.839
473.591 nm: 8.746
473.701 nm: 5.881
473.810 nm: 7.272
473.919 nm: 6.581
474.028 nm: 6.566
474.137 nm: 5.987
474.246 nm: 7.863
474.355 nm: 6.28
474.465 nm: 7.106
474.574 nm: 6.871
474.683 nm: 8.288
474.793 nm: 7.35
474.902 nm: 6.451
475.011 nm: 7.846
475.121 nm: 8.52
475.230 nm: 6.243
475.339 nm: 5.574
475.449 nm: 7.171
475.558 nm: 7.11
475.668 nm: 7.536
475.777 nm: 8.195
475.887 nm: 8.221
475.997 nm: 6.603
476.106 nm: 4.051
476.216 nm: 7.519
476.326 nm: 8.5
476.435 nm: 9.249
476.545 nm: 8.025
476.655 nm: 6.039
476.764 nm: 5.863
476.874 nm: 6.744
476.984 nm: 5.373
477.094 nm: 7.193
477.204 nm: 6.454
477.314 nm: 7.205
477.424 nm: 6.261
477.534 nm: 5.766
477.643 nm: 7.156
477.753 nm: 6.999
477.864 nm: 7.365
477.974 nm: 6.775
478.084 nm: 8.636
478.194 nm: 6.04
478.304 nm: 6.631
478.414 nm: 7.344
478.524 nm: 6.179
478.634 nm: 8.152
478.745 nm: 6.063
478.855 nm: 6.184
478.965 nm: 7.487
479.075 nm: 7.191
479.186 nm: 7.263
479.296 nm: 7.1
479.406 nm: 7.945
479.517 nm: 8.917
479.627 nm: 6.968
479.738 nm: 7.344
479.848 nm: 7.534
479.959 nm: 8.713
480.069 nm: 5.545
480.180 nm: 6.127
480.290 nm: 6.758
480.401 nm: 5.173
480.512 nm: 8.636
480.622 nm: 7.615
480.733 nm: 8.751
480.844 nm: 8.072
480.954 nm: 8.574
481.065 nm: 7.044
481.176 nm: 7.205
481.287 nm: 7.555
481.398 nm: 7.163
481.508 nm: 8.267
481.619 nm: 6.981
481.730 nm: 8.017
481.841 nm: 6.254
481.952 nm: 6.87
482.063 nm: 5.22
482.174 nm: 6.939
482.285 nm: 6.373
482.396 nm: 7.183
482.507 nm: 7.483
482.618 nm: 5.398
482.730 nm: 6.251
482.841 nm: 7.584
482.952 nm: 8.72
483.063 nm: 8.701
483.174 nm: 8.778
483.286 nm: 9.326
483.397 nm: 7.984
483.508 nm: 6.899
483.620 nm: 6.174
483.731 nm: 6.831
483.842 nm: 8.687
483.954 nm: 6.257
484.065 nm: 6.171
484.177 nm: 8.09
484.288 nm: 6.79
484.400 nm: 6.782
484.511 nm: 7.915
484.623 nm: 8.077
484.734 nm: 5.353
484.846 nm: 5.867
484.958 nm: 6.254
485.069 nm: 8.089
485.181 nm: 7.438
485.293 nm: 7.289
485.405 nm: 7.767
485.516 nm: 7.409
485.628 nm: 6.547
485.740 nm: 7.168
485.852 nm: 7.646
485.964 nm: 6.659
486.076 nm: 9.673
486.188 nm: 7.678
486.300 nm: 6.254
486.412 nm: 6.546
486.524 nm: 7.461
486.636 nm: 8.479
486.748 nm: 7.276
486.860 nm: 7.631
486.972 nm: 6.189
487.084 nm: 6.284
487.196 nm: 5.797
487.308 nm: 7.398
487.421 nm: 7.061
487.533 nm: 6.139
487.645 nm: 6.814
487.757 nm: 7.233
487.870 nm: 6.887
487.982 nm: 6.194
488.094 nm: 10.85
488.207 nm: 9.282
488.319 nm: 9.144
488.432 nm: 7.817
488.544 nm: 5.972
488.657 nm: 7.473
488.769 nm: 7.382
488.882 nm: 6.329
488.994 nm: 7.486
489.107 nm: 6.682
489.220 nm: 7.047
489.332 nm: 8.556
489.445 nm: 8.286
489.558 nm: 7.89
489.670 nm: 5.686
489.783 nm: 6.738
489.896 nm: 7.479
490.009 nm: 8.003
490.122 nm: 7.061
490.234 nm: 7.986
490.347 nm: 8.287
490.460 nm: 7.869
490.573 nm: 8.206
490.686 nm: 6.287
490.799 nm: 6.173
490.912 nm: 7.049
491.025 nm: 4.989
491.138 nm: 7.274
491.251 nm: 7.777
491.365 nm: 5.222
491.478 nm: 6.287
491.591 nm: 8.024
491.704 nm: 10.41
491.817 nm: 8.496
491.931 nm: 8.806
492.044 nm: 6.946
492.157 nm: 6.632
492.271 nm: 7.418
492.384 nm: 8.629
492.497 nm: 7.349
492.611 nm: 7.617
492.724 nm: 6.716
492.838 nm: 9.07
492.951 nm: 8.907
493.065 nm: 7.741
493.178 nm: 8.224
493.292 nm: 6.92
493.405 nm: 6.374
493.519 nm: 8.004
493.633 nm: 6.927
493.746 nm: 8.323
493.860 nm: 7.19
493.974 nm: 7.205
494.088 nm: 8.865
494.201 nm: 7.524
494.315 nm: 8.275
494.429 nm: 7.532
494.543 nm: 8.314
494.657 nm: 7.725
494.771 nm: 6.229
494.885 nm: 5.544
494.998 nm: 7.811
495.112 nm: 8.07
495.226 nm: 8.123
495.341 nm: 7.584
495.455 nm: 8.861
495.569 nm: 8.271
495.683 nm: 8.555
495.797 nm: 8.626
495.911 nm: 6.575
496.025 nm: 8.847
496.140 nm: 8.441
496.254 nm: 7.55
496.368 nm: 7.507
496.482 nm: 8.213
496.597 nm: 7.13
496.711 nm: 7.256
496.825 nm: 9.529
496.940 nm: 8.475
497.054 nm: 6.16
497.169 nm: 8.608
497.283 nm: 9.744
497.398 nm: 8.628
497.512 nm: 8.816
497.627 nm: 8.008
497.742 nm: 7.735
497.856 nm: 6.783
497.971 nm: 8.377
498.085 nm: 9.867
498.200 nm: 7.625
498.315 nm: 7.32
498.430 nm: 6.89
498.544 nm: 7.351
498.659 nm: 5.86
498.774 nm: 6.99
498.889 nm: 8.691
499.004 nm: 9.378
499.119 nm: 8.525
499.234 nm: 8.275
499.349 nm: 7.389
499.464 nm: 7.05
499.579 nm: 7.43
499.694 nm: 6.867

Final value 486.076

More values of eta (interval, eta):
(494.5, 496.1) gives 495.455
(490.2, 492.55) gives 491.704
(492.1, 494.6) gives 492.838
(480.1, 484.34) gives 483.286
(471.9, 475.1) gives 472.502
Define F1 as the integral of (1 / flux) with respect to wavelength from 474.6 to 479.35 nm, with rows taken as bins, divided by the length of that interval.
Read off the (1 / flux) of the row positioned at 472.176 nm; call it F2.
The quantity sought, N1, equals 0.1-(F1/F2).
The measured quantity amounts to -0.937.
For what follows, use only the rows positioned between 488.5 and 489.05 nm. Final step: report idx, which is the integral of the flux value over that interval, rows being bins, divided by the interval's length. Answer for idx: 7.0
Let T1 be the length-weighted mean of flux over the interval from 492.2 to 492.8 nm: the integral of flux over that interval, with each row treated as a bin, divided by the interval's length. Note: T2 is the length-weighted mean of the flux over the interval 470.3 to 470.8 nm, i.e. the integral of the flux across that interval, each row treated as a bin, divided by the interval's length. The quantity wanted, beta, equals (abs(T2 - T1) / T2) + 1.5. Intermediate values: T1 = 7.6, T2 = 7.84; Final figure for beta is 1.54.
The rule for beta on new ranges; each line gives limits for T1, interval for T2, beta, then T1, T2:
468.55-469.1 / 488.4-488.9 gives 1.79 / 9.0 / 7.01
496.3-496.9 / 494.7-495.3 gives 1.61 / 7.9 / 7.18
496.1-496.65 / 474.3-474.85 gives 1.58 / 7.8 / 7.17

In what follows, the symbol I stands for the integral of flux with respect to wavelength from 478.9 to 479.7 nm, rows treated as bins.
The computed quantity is 6.02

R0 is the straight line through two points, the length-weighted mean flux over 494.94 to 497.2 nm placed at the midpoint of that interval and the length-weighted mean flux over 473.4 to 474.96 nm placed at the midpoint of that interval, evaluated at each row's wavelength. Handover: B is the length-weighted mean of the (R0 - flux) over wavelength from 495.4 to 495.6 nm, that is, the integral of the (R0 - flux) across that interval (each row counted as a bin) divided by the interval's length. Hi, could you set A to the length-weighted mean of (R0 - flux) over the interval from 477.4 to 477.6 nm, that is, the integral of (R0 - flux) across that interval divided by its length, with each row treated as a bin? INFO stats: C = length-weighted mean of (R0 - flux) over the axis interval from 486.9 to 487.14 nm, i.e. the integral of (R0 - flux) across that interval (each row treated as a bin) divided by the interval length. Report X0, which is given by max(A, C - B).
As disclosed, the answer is 1.91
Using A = 1.2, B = -0.6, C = 1.29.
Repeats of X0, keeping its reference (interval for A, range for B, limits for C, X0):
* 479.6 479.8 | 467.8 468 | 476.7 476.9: 1.63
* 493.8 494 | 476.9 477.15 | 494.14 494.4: 0.69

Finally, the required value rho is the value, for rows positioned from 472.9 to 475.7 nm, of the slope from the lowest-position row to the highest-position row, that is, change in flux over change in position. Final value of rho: 0.1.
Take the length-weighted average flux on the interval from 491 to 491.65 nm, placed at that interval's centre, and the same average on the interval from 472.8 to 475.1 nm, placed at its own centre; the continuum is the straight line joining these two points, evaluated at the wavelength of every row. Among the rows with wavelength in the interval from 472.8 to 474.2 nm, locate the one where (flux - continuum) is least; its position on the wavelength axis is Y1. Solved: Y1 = 473.701 nm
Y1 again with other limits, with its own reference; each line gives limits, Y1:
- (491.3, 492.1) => 491.365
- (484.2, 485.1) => 484.734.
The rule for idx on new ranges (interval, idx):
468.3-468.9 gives 8.8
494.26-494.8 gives 7.7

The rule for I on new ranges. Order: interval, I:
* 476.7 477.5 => 5.13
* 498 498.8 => 5.97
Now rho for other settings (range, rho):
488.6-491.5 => -0.4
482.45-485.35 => -0.1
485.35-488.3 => 0.5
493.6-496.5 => 0.5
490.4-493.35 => -0.3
